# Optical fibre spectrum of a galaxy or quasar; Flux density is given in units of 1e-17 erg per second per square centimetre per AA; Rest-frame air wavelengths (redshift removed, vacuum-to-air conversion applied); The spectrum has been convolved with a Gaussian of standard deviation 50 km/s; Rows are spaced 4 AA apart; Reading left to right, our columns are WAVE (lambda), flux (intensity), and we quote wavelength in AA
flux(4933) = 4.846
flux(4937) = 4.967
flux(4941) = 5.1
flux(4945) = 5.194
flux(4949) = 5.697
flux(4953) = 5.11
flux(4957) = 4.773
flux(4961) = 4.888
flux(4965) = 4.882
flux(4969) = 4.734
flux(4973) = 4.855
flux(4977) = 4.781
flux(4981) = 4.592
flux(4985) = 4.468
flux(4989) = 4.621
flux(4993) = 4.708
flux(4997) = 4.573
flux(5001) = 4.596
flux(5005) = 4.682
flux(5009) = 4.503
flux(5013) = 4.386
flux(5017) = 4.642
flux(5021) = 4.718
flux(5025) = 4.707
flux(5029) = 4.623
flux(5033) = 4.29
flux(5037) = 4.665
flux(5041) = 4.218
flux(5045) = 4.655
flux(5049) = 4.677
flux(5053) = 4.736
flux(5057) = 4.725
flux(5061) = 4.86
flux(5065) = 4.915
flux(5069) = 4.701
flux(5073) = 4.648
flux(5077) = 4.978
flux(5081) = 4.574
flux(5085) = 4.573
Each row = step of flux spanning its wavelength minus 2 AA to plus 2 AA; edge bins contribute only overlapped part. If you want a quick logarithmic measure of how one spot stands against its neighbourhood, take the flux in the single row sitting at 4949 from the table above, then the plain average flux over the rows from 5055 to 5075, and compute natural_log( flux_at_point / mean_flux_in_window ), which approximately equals 0.178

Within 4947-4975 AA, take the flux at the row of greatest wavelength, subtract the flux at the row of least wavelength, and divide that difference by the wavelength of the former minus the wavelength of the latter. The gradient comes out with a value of -0.035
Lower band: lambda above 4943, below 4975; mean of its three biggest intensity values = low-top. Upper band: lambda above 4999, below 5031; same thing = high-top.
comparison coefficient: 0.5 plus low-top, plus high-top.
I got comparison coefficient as 10.5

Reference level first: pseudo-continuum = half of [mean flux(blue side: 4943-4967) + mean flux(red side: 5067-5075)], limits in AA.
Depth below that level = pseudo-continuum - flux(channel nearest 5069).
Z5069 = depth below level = 0.18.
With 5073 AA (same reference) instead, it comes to 0.23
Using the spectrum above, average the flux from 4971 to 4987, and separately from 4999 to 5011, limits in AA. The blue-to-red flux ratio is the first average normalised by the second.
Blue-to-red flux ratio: 1.02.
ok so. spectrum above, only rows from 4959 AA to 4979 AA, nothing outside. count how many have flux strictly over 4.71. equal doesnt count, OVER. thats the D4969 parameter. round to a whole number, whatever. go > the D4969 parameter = 5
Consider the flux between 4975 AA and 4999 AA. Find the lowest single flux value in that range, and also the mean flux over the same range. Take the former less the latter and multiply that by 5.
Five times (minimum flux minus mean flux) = -0.78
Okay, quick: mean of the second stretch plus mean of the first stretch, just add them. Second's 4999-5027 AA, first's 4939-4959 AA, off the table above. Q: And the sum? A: 9.8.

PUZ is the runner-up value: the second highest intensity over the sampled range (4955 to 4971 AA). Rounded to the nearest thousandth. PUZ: 4.882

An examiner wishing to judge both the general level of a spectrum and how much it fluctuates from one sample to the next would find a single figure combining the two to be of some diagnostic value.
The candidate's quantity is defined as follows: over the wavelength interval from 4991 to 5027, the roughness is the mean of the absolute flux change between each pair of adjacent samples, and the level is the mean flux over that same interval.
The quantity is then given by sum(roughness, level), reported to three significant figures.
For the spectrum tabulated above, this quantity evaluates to 4.72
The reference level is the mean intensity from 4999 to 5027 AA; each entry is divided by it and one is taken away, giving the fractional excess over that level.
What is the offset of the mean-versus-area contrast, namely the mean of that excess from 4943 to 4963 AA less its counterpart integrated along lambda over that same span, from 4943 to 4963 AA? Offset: -2.2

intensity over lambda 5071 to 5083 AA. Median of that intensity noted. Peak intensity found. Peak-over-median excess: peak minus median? 0.330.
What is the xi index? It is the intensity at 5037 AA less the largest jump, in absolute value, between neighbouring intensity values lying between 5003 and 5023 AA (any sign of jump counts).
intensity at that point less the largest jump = 4.41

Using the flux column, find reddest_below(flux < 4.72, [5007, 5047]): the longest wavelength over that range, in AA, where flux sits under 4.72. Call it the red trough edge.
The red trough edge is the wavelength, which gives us 5045 AA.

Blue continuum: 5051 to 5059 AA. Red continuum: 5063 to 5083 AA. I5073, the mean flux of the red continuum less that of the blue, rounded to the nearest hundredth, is 0.03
